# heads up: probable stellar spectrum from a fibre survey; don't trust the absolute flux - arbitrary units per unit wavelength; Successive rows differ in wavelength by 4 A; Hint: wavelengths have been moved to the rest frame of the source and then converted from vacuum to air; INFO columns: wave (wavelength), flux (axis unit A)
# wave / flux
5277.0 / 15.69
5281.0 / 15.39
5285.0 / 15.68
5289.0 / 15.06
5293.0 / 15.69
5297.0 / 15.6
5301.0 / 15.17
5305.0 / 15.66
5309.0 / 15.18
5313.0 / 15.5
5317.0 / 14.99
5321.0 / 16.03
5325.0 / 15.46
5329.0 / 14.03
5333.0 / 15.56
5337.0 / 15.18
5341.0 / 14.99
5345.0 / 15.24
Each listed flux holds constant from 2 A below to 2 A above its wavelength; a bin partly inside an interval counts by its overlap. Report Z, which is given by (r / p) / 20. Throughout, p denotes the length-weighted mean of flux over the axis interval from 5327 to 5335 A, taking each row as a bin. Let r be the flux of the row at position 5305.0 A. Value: 0.0529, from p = 14.8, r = 15.66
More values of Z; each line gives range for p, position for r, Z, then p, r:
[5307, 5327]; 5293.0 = 0.0508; 15.4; 15.69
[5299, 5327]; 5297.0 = 0.0506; 15.4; 15.6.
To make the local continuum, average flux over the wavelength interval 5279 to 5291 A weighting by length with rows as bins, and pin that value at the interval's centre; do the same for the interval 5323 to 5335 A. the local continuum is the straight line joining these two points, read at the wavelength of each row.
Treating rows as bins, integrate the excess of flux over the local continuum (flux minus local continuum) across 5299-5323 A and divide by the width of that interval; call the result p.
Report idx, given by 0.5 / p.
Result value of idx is 1.94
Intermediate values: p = 0.26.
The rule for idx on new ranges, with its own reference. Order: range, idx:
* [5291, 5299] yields 1.43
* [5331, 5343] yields 1.71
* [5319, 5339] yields 2.12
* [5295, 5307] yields 2.17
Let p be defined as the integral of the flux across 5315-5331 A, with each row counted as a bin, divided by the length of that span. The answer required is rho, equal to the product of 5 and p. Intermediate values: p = 15.1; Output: 75.6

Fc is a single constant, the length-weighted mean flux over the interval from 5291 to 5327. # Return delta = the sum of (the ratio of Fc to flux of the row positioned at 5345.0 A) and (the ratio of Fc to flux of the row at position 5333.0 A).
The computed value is 2.01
